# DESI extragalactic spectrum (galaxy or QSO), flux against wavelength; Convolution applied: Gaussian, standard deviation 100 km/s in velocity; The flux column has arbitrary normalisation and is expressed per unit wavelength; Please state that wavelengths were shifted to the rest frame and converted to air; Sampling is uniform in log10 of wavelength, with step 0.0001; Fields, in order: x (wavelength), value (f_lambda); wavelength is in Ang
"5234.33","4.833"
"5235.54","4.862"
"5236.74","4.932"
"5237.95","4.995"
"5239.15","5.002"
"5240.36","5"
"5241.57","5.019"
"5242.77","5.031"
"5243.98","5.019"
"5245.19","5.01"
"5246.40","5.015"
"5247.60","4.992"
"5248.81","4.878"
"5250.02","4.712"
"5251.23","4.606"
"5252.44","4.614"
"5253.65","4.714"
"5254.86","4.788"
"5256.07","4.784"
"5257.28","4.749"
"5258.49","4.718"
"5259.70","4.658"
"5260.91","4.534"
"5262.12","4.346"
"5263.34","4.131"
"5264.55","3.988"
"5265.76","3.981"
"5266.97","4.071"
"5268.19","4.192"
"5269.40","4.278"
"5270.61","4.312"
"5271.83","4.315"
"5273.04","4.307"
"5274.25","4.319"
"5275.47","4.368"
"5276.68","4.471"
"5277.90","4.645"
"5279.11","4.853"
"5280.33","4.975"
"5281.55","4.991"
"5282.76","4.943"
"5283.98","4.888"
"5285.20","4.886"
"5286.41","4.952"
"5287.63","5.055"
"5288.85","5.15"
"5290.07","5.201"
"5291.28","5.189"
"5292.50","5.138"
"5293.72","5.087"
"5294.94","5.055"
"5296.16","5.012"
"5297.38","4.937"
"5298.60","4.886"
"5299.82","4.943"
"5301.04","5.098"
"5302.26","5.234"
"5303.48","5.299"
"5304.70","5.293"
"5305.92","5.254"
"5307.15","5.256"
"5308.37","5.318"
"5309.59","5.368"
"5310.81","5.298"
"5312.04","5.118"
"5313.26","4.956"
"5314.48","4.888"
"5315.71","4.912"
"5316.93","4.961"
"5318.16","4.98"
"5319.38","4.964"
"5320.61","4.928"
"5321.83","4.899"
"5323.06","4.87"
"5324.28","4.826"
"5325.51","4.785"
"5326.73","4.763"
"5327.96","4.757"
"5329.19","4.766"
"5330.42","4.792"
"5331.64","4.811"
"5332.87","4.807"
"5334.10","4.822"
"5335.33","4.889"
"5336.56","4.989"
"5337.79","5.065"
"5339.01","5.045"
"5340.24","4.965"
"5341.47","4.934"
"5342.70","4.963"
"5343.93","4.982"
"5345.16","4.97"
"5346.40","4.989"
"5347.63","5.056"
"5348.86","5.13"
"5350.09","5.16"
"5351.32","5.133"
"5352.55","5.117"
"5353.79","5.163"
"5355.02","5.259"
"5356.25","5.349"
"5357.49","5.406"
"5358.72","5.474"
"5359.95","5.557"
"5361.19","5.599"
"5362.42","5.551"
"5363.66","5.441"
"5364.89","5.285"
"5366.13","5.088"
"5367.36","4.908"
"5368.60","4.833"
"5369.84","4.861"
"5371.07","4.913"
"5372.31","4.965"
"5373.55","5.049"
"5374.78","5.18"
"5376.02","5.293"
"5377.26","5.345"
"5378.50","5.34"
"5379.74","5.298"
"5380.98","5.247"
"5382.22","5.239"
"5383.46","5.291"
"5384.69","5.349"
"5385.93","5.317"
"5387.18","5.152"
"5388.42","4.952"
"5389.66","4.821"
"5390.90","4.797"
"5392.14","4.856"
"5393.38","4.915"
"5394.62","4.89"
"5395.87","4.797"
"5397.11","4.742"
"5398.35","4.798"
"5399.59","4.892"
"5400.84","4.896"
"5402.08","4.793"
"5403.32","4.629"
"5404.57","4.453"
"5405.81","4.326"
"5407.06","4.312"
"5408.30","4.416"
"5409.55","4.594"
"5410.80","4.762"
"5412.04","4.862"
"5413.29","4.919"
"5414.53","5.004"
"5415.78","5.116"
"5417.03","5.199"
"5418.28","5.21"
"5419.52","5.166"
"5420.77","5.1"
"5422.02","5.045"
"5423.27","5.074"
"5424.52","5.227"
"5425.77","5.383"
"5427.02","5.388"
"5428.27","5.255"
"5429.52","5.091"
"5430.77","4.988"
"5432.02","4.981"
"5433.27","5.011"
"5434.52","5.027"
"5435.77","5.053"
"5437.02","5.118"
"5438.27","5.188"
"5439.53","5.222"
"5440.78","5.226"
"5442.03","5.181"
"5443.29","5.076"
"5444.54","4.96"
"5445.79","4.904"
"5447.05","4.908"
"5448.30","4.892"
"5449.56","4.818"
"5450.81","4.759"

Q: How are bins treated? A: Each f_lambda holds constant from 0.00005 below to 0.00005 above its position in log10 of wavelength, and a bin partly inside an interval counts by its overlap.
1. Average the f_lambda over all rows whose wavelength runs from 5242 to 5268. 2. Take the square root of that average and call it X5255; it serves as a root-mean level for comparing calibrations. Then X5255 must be 2.15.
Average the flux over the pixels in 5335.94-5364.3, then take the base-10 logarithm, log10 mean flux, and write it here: 0.715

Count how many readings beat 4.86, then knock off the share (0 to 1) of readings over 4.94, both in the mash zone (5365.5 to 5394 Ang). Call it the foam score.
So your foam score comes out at 18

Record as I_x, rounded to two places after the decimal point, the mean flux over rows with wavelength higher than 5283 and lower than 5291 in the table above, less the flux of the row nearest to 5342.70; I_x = 0.06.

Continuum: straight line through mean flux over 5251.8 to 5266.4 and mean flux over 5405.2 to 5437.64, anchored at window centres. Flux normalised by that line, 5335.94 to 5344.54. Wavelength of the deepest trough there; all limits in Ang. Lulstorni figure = 5341.47 Ang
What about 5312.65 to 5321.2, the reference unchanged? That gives 5314.48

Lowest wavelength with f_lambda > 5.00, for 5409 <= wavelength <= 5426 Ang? 5414.53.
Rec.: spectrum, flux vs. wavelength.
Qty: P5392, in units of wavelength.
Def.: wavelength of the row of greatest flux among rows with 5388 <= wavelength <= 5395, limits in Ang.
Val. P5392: 5388.42 Ang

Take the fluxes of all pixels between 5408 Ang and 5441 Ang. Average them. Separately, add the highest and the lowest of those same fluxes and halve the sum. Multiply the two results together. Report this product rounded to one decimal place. 24.8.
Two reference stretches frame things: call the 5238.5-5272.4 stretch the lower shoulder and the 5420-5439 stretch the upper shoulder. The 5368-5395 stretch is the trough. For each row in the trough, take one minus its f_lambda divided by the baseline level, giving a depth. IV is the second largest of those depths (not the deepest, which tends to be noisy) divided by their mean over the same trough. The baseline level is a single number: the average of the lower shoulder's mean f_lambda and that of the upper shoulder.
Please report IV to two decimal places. -0.26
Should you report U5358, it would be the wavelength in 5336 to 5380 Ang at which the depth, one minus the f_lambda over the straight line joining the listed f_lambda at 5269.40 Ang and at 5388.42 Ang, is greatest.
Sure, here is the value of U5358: 5368.60 Ang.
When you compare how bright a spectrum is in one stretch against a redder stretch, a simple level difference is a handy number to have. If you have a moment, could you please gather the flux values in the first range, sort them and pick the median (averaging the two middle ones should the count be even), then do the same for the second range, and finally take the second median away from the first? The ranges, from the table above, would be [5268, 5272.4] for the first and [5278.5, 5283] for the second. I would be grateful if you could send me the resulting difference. -0.7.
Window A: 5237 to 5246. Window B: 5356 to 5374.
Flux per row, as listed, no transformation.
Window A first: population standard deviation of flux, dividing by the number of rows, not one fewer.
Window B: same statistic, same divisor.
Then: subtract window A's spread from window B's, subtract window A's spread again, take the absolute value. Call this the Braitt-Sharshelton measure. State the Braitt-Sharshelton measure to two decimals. 0.25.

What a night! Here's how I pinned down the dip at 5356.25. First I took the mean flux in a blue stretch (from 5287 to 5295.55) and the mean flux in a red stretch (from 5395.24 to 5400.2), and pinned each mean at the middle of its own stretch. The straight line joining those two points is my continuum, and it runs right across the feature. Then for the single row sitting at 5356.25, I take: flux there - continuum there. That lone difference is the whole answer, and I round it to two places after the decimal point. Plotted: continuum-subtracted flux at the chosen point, 0.42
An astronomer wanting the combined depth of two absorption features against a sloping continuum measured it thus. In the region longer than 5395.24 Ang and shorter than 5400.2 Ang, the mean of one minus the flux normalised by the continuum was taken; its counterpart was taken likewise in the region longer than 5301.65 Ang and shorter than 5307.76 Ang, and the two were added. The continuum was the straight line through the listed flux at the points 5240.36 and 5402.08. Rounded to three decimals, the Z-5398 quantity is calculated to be -0.073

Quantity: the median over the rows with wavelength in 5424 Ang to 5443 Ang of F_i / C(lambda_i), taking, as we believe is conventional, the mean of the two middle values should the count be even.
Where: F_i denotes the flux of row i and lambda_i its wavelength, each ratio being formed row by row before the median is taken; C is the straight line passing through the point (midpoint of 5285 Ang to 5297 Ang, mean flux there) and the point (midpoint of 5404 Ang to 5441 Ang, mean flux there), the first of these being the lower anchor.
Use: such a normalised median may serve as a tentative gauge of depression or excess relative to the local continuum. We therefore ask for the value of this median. 1.04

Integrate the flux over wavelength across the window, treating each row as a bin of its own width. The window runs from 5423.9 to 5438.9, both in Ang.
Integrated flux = 77.2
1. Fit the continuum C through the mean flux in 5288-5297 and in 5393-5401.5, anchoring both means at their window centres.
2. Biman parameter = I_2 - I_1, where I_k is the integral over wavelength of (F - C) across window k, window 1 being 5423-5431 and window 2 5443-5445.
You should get -3.0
